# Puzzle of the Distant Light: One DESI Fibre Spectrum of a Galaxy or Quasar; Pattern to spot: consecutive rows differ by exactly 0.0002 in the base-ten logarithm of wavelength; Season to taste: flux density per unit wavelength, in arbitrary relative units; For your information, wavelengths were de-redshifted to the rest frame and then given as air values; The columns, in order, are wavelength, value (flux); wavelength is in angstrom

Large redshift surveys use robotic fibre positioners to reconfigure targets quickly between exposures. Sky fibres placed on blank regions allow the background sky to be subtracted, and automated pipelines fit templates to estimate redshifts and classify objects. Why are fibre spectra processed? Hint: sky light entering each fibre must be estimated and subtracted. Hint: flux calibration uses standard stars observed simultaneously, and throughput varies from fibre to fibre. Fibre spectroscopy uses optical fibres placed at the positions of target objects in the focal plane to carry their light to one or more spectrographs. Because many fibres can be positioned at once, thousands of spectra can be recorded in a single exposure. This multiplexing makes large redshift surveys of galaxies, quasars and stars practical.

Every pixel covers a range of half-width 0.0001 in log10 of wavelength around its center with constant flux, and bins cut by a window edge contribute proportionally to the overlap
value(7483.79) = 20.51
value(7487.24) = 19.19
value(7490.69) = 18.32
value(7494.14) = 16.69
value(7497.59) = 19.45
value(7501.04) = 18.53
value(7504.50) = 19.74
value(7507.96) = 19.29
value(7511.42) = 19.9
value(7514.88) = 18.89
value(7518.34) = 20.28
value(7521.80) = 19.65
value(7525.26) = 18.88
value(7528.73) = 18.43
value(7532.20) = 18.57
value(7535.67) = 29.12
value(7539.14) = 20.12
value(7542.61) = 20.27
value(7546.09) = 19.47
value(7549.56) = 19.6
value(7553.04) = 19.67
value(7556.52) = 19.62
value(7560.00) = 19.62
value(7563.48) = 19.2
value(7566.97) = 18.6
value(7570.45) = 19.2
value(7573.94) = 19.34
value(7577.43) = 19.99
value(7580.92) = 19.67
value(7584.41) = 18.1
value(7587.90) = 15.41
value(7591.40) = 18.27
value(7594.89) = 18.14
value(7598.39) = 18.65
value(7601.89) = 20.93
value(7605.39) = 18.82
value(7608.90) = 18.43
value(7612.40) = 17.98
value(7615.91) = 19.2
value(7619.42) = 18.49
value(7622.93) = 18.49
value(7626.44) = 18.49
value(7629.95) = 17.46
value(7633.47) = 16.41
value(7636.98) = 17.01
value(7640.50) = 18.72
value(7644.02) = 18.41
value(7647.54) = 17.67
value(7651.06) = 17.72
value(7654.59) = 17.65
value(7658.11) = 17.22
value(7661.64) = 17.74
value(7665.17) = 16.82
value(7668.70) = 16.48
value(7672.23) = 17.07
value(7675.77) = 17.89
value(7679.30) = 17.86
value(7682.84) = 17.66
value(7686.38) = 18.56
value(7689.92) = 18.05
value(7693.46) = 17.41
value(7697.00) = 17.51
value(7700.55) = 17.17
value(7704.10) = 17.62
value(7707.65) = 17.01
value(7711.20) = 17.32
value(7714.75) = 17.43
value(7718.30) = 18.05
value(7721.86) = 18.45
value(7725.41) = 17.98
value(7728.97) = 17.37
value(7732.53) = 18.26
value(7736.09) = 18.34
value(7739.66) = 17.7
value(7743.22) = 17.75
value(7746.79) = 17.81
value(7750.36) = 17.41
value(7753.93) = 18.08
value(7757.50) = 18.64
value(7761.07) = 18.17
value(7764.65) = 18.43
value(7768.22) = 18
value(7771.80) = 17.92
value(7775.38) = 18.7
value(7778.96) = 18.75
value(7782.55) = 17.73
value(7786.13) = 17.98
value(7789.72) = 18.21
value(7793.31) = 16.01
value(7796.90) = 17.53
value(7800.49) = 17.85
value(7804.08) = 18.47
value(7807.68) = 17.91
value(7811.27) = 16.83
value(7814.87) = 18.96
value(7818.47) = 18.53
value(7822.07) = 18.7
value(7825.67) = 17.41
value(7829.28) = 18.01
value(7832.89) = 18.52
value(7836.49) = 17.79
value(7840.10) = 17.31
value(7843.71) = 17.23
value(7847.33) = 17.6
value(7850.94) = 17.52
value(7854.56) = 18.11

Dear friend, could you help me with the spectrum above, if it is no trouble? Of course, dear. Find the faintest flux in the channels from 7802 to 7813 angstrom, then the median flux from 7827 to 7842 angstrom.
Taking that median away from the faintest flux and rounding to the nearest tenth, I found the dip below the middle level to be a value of -1.1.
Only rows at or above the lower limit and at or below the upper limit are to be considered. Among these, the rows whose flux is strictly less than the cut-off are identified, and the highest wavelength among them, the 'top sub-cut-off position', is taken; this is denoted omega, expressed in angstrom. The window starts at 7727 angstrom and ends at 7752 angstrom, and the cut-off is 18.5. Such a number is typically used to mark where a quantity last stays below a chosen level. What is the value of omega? 7750.36 angstrom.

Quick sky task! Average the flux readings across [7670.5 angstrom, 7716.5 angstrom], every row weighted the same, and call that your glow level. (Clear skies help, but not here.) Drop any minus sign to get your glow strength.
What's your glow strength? 17.6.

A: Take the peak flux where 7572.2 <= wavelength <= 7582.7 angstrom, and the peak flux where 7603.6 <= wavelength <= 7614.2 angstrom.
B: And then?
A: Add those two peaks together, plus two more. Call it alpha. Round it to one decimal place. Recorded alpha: 40.8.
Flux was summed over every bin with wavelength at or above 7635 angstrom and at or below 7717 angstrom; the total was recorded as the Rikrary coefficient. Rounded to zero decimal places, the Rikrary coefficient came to 404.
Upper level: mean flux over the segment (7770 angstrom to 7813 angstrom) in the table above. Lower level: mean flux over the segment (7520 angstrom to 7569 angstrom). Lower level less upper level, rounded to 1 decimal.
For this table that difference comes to 2.2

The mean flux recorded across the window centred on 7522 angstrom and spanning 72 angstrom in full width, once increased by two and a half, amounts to 22.20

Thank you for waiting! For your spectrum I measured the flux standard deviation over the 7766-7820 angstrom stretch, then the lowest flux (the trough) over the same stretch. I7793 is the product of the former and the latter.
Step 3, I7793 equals 12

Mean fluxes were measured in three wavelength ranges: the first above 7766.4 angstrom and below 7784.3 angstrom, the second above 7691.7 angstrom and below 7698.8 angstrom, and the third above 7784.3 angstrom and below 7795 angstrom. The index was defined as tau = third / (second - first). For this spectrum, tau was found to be -23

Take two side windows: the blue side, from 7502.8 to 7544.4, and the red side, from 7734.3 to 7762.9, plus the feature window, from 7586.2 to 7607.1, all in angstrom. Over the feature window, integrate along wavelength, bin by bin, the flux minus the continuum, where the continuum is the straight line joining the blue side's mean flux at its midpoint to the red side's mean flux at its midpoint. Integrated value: -24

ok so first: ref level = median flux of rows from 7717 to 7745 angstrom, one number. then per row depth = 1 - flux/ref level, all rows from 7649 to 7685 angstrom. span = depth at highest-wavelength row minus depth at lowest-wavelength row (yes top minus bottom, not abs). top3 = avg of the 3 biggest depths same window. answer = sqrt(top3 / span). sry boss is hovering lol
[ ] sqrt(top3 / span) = 4.52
